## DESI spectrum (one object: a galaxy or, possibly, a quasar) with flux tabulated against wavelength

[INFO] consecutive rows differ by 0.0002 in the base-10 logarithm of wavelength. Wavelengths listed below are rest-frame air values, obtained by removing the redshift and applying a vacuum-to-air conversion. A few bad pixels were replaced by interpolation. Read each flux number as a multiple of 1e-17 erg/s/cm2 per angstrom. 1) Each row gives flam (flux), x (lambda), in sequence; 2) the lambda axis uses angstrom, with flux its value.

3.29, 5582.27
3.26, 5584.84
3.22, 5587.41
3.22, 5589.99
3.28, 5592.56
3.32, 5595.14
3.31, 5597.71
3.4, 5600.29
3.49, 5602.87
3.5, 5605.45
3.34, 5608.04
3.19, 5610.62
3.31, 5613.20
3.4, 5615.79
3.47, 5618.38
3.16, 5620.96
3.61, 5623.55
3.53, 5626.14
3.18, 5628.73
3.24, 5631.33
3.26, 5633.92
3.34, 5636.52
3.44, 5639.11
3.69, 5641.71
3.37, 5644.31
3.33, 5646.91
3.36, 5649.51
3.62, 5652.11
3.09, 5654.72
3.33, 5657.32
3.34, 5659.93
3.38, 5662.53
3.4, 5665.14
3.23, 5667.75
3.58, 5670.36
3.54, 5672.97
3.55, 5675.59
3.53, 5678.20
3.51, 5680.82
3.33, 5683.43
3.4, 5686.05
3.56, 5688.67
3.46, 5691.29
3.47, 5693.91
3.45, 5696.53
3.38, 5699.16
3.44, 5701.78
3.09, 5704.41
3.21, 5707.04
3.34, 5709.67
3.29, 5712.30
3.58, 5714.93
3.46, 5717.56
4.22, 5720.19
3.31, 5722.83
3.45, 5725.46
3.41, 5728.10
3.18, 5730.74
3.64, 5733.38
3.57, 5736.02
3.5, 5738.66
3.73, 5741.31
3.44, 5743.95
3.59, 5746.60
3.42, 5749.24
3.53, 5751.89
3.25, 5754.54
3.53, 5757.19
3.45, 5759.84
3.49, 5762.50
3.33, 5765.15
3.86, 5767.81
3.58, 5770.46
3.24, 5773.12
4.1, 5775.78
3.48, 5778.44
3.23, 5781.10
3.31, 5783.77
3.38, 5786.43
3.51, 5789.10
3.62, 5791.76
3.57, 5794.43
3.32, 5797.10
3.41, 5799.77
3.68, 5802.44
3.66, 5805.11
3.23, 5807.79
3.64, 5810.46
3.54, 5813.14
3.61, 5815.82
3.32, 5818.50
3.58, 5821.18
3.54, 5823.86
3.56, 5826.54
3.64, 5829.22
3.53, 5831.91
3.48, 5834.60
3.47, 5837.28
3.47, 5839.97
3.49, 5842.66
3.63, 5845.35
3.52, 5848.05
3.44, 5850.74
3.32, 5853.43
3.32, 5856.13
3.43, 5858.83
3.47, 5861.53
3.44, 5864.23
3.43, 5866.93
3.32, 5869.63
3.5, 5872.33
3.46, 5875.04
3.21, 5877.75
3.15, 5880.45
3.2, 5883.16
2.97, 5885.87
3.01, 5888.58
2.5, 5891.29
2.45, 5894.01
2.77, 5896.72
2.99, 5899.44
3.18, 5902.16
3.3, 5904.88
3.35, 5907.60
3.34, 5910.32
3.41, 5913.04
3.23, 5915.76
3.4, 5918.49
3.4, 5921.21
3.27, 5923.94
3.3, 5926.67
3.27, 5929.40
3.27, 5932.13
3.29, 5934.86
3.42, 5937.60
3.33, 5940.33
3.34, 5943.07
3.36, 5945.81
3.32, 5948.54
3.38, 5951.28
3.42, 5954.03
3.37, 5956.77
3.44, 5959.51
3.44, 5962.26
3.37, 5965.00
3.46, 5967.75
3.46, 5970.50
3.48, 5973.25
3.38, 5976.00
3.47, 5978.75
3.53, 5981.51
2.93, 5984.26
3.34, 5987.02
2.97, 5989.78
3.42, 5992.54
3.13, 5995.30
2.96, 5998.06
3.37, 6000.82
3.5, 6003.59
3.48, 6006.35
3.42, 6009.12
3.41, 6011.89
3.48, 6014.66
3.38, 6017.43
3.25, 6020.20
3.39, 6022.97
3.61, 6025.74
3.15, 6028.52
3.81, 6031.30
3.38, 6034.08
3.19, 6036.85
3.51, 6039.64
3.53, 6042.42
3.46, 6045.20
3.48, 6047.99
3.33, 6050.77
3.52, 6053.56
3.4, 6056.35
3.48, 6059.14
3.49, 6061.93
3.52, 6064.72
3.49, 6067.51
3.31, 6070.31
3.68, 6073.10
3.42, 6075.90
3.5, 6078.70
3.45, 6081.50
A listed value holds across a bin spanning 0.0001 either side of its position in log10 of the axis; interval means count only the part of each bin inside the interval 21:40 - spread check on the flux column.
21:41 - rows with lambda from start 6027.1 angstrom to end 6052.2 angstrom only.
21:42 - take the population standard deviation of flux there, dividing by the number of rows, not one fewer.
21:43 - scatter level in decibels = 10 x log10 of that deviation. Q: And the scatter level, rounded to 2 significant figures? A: -7.3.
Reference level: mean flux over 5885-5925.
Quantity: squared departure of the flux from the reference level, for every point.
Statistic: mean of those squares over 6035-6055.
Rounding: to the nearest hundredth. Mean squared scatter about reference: 0.12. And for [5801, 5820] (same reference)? 0.20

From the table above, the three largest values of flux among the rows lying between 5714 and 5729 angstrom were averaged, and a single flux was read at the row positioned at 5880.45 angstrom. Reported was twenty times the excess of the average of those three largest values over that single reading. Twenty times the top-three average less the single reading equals 12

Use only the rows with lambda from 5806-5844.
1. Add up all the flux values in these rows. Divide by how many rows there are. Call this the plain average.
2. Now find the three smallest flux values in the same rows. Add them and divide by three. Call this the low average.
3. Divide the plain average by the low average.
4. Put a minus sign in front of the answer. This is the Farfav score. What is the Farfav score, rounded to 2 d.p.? -1.05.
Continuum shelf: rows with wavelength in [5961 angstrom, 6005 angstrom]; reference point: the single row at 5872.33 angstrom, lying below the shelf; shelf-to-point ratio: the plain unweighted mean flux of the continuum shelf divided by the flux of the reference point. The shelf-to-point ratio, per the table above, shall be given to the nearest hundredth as 0.95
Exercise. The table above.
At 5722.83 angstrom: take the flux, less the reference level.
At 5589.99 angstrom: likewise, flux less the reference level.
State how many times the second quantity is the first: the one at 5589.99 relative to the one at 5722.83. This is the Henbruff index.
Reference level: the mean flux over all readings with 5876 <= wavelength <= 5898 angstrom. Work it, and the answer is 0.8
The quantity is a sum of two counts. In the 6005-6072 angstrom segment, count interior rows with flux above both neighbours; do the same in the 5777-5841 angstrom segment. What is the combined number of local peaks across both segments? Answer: 13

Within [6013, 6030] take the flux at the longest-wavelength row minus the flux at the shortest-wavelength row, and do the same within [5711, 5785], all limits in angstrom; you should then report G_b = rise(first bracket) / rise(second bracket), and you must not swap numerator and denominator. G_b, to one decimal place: -16.5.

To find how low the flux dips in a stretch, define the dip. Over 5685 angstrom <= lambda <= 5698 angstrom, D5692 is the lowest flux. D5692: 3.4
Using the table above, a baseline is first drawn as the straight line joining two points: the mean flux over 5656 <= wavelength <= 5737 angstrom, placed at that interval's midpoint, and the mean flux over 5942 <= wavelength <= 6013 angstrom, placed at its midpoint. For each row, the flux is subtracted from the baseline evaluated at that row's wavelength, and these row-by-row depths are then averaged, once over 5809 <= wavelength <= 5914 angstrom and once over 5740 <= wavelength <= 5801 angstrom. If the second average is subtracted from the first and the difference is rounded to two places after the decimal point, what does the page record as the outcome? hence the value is 0.13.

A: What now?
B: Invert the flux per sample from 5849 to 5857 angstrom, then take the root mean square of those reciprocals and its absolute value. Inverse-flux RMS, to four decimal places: 0.2977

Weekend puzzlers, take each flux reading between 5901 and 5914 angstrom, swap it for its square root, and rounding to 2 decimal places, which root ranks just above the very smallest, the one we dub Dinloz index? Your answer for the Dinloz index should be 1.82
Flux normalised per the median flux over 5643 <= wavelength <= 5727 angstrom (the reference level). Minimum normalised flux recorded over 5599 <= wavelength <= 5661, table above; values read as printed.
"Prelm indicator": 0.909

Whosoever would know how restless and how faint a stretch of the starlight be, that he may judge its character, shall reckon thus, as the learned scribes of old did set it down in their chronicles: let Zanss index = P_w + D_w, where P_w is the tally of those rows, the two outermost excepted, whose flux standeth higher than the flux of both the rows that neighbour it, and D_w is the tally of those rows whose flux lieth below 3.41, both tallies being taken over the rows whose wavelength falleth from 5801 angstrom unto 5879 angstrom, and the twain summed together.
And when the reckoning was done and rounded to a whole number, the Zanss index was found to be 13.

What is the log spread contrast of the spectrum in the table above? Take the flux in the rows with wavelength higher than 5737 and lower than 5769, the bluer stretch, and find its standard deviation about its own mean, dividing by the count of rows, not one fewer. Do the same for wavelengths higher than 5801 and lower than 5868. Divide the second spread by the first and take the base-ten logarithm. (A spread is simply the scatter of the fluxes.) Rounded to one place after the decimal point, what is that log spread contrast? -0.1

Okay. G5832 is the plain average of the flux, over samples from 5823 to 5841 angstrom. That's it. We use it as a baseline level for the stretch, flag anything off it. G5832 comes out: 3.53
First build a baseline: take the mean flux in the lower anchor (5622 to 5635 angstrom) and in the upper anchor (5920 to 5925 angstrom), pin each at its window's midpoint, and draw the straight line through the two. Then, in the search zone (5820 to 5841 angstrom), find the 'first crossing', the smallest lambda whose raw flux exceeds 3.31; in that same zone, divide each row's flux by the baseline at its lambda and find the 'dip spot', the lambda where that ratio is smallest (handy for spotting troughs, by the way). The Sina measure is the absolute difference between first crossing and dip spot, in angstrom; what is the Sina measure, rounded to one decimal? 16.1 angstrom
